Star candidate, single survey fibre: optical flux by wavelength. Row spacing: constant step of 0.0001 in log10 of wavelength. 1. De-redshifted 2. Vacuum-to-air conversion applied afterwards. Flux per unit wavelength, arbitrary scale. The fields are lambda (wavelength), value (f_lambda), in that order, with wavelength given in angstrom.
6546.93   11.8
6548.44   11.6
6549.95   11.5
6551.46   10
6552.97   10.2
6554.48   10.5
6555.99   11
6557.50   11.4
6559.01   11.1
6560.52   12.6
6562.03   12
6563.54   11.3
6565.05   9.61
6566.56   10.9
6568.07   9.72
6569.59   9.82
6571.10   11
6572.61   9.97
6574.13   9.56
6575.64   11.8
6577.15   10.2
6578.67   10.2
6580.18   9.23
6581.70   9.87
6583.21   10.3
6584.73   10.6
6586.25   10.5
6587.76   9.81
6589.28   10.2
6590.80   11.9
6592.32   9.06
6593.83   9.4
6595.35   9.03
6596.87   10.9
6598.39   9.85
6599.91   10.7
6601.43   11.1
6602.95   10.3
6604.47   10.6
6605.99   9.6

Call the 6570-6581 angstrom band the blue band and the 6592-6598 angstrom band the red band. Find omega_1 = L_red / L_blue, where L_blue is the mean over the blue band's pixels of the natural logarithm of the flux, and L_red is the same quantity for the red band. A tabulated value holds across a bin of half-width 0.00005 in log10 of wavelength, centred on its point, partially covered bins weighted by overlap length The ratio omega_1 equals 0.97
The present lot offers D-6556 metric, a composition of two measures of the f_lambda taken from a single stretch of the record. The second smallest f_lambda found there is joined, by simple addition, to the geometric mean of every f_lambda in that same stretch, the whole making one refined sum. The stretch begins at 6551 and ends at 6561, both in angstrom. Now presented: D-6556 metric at 21.1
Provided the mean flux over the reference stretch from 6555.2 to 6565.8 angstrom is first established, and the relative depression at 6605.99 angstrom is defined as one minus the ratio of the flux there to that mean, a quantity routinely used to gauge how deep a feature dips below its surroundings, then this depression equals 0.15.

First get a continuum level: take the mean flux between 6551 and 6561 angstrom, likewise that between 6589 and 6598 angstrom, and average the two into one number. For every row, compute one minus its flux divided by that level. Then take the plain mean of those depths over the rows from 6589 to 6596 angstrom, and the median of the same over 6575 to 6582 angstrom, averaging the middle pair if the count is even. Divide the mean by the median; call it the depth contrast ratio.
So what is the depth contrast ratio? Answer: 1.9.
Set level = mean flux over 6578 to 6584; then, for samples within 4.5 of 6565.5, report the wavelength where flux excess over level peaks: 6562.03 angstrom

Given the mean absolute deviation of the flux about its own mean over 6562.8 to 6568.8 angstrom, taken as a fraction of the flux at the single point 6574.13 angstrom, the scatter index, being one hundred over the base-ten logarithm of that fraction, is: -89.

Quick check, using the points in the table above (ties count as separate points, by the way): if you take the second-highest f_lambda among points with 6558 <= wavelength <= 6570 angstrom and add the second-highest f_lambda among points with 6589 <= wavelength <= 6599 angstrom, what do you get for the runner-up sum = 22.9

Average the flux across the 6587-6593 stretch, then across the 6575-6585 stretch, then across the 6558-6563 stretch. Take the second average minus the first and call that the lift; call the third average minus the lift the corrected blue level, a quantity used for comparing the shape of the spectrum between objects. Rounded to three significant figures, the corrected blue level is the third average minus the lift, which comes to 11.8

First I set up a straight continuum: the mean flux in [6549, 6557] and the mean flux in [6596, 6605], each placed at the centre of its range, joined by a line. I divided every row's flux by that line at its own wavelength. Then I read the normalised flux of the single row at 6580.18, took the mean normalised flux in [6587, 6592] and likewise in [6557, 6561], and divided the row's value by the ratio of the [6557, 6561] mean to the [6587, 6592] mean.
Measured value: 0.79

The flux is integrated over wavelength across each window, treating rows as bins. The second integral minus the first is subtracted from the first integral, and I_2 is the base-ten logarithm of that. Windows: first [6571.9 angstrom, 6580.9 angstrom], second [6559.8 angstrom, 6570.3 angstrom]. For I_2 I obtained 1.84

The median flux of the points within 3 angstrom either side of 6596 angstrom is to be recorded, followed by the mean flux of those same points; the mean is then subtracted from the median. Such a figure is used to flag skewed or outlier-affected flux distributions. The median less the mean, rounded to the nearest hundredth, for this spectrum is -0.17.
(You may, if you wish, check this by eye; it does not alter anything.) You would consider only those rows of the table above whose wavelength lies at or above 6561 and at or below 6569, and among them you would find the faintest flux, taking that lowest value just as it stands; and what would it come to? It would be 9.61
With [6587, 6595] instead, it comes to 9.06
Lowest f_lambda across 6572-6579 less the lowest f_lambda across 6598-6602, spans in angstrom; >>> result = -0.3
